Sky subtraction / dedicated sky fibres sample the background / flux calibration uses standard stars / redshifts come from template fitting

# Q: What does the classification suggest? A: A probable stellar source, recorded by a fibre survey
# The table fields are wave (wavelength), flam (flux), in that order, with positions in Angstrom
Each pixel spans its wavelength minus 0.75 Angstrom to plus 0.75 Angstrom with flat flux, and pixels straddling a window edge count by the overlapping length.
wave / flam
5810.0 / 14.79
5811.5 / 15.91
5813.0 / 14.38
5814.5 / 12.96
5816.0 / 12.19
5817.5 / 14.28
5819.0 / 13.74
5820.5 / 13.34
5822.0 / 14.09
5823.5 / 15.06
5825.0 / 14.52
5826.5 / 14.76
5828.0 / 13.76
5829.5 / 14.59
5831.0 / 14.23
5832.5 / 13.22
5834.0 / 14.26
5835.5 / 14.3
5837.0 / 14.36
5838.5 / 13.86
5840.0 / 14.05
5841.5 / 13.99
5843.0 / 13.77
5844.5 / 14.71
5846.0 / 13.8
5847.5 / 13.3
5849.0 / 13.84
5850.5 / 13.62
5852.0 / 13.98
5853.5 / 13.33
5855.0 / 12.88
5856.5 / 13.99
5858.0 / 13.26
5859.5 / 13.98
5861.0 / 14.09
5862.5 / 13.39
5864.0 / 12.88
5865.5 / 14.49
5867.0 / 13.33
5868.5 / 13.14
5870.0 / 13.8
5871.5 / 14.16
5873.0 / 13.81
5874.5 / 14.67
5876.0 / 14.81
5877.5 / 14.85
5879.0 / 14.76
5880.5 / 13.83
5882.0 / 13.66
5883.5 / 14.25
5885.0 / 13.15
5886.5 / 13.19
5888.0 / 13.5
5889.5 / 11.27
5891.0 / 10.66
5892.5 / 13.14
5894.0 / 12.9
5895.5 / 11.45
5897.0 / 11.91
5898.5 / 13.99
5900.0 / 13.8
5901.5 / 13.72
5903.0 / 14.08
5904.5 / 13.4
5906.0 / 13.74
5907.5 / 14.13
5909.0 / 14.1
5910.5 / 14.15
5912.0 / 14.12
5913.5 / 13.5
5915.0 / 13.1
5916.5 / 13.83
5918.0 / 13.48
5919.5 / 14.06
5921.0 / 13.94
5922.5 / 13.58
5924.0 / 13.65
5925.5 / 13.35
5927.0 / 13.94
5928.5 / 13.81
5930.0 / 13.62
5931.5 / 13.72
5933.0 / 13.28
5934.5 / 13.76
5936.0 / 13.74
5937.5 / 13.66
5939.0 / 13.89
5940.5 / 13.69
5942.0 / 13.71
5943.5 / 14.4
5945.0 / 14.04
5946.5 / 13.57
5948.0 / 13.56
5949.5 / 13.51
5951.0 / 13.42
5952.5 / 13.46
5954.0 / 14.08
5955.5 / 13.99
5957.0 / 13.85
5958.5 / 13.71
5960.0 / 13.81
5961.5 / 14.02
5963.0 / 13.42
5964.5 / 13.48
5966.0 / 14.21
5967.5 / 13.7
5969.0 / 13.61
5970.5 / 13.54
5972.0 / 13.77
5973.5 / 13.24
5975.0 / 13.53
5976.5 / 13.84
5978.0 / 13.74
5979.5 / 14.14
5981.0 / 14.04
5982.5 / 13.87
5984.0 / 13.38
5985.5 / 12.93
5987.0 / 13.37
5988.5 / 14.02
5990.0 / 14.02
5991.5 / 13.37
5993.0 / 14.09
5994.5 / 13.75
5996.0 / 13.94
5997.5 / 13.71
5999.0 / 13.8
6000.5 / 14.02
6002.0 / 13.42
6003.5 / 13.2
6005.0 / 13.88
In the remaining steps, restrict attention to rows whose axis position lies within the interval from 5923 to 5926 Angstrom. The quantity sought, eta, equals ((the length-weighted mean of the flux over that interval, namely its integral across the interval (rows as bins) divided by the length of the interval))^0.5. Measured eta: 3.677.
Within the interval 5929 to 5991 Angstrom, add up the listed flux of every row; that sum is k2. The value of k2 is 562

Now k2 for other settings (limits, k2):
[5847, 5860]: 122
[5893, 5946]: 477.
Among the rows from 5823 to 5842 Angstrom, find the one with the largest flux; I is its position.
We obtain 5823.5 Angstrom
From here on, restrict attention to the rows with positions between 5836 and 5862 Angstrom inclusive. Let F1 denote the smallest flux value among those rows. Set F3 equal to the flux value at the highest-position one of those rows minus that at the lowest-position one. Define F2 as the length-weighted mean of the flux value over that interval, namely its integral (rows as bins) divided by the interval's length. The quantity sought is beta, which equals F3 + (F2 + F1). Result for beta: 26.4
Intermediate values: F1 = 12.88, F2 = 13.8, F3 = -0.27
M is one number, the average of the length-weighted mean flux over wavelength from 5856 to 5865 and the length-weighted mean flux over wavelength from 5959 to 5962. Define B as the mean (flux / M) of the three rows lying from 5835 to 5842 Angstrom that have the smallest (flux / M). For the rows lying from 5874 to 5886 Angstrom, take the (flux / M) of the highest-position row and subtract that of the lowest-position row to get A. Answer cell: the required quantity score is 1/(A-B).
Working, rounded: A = -0.11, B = 1.02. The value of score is -0.89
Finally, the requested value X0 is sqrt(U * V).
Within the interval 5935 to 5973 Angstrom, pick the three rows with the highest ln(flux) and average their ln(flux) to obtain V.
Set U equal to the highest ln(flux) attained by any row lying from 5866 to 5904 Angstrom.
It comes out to 2.68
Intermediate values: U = 2.70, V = 2.66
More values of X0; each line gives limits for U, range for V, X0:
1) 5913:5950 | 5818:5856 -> 2.68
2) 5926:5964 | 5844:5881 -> 2.68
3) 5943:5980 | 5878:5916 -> 2.67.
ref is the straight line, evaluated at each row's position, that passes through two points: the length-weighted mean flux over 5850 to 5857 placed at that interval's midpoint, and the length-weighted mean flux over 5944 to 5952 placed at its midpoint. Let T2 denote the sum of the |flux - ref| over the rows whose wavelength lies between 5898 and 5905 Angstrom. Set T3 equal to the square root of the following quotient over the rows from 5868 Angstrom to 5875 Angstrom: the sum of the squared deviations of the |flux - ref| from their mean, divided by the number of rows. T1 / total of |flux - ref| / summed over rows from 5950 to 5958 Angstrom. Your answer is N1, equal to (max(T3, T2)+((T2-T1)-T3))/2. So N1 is 0.6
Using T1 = 1.4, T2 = 1.4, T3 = 0.320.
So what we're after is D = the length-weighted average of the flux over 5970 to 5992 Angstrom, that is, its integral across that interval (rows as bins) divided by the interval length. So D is 13.7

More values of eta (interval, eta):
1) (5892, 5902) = 3.601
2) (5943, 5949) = 3.722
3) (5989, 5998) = 3.718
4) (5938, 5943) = 3.713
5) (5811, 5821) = 3.713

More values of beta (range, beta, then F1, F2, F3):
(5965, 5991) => 26.4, 12.93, 13.7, -0.19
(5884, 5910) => 24.7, 10.66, 13.1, 0.95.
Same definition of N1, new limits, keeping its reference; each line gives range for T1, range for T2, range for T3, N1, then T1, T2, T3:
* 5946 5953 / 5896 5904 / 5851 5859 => 2.5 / 0.7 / 2.9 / 0.155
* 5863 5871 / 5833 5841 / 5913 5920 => 1.9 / 2.5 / 3.2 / 0.165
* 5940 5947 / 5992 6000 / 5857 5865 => 0.1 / 1.4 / 0.8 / 0.181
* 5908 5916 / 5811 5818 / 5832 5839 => 4.7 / 2.2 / 5.9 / 0.230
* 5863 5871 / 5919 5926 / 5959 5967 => -0.2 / 2.5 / 1.1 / 0.147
